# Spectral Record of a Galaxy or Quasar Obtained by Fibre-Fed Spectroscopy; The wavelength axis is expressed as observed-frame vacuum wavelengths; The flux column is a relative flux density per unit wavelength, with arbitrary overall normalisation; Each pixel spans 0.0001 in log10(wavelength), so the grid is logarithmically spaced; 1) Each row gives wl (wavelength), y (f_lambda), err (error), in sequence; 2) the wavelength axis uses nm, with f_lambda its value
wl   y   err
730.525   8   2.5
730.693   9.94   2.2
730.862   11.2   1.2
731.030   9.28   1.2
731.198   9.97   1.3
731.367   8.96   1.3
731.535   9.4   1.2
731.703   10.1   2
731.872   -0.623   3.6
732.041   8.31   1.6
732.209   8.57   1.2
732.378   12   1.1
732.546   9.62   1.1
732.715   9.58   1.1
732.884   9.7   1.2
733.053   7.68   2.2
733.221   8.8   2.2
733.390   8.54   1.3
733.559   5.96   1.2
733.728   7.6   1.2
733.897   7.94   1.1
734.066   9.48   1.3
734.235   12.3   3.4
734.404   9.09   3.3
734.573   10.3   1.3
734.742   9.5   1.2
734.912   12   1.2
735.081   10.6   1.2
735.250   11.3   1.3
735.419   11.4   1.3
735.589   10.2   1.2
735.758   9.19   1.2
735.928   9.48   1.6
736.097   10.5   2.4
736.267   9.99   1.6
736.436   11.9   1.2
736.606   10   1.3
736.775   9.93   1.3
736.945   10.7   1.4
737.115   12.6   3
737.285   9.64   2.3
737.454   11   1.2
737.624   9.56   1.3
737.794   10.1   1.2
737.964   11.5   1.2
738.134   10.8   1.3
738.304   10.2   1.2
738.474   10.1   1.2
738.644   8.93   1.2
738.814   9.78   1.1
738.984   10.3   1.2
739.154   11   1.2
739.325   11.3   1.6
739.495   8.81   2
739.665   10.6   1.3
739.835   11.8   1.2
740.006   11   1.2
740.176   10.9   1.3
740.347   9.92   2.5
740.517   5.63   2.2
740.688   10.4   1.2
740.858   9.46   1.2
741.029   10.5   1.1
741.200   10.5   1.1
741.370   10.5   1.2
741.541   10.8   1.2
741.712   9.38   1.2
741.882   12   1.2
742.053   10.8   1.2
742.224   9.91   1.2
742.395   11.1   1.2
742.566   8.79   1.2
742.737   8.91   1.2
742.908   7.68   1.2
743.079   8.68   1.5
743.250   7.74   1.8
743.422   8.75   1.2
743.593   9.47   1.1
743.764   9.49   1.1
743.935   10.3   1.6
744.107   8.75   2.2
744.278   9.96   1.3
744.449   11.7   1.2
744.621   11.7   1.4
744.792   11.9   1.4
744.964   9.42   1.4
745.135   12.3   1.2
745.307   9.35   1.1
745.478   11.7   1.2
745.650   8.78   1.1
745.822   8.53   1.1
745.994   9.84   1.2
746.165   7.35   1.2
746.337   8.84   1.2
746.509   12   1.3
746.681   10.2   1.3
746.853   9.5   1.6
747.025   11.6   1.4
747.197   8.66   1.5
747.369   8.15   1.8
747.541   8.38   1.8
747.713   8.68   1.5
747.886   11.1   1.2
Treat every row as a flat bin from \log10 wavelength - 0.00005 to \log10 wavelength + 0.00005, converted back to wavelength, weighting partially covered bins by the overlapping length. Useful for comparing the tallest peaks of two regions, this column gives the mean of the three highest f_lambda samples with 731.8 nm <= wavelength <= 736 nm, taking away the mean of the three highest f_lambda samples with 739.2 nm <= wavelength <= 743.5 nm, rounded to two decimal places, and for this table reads 0.40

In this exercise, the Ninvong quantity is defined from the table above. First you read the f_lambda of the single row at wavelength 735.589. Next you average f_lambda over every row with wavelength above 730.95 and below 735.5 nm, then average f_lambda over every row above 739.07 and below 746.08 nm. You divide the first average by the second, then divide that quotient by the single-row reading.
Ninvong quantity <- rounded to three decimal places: 0.090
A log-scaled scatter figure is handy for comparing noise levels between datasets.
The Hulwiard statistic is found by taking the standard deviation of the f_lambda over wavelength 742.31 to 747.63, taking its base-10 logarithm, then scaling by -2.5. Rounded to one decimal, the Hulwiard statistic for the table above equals -0.4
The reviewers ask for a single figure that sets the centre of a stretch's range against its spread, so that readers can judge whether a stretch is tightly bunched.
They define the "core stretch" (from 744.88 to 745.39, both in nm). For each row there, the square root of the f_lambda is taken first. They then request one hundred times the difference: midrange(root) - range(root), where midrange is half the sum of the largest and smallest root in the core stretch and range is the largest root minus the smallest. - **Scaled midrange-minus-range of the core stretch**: 283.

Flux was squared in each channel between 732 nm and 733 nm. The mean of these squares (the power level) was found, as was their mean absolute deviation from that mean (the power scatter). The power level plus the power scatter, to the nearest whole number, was 111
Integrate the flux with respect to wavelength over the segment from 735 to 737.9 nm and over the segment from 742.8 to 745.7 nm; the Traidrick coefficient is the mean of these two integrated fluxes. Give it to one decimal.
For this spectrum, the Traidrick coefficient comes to 29.5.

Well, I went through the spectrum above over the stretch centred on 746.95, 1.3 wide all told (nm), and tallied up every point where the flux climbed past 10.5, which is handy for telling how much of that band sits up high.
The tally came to 2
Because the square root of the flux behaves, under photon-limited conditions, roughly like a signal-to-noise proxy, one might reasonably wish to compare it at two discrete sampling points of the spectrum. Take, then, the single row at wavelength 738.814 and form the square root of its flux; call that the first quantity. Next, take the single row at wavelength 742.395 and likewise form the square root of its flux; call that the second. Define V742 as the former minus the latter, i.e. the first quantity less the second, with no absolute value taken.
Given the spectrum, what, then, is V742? -0.20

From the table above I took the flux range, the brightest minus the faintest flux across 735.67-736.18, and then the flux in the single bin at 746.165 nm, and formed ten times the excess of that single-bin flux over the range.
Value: 60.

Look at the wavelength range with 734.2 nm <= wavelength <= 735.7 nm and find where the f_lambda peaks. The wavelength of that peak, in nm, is 734.235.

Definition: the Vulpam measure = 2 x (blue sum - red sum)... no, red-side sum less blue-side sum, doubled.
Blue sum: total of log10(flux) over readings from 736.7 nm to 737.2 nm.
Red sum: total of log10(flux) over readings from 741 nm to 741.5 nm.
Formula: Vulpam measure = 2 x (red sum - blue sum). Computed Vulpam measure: -0.13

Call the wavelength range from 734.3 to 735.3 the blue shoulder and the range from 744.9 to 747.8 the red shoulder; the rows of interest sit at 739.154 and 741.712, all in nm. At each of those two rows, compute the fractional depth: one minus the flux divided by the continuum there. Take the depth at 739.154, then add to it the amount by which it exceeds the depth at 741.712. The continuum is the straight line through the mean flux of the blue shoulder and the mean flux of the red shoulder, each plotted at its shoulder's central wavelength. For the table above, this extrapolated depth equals -0.23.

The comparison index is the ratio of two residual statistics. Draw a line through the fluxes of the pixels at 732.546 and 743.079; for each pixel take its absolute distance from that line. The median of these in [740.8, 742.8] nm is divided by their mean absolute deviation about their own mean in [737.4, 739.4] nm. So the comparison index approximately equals 2.8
